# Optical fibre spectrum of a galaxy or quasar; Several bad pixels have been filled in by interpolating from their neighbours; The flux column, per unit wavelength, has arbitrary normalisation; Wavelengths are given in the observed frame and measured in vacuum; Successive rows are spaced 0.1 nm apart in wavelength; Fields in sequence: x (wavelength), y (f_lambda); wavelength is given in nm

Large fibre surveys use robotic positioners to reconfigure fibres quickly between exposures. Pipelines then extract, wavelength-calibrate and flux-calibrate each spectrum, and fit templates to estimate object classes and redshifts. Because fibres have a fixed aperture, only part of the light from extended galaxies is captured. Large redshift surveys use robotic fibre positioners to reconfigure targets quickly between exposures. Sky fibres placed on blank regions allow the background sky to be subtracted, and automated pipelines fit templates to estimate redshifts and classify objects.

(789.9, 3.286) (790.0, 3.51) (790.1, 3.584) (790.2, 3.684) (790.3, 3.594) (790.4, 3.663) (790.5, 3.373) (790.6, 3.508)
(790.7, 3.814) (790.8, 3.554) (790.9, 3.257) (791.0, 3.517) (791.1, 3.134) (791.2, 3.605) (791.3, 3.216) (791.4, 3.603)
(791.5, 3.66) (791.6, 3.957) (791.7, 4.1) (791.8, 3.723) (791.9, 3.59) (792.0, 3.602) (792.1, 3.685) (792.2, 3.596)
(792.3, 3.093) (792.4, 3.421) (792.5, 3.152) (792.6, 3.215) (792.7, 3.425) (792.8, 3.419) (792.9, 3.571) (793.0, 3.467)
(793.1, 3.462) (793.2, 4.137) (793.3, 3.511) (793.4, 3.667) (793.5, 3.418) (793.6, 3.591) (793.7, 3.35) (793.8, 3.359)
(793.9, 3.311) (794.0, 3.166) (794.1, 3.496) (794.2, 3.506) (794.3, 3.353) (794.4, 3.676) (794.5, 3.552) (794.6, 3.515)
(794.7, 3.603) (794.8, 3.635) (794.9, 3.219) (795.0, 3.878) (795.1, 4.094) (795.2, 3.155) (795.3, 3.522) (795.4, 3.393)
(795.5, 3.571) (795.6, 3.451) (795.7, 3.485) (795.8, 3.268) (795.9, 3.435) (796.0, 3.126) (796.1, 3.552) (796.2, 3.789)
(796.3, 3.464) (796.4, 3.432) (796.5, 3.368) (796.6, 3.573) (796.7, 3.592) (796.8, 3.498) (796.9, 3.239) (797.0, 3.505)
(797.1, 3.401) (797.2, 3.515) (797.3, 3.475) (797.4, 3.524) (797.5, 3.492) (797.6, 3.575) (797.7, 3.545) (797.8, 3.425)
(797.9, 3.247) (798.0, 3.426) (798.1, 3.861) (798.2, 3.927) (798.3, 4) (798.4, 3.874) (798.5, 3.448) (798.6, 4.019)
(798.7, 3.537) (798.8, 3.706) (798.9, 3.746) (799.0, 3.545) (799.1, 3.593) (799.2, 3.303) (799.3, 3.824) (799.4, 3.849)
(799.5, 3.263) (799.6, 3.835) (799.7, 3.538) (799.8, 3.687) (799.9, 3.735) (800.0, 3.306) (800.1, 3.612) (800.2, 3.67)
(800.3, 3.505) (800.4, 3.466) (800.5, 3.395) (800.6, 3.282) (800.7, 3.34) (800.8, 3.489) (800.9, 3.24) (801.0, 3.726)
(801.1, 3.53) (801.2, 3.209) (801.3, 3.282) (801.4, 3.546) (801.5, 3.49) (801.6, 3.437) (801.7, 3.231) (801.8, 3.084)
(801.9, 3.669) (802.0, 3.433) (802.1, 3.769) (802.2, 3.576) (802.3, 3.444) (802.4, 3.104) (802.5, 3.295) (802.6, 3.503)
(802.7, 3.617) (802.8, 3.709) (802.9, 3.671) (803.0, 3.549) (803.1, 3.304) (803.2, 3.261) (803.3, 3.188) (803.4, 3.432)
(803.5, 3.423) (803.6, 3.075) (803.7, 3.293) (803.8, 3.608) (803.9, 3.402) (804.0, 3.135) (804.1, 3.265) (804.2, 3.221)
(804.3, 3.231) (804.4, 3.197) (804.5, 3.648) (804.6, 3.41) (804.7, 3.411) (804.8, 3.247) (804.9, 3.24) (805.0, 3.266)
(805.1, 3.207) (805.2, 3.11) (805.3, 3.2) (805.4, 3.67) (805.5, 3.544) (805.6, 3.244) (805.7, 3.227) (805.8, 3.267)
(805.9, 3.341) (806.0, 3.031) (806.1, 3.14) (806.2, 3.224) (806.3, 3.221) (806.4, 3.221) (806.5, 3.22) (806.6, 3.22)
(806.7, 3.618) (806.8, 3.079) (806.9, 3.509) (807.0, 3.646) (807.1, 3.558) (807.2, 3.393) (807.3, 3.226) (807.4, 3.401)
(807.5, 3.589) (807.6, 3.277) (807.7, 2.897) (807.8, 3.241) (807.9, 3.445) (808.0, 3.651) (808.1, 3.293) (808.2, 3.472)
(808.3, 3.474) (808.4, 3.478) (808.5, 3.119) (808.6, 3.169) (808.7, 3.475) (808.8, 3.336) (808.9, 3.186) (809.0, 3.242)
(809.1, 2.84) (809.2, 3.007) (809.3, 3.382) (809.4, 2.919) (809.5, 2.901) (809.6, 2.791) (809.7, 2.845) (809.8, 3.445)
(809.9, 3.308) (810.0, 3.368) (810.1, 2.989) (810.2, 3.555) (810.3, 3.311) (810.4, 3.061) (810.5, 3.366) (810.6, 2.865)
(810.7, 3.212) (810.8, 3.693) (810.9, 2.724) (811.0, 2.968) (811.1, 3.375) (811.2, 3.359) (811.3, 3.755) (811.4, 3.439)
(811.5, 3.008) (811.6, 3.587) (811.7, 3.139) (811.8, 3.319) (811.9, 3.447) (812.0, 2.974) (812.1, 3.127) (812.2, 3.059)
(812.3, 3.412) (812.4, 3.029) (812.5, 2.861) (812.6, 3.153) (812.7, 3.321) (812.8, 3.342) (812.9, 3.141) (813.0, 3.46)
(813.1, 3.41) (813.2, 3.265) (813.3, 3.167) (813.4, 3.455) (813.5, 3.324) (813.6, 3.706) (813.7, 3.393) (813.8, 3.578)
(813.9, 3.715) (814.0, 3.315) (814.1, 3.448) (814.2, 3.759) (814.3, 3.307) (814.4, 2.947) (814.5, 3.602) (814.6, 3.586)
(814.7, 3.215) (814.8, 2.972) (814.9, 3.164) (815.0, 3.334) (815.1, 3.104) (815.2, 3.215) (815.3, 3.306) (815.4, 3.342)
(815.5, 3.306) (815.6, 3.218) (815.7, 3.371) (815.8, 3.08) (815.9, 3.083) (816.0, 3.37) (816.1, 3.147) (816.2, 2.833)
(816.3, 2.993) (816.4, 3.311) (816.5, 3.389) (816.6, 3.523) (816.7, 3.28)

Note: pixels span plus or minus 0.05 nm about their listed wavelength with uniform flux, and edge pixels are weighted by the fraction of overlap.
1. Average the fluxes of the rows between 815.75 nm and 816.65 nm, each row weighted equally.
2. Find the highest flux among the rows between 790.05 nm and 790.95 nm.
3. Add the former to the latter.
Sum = 7.01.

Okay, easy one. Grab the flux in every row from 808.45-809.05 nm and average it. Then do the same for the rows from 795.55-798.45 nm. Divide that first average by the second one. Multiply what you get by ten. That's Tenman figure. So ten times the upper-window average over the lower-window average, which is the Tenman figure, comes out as 9.2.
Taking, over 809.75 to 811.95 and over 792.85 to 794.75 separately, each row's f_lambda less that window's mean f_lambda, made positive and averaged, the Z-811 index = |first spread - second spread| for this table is 0.082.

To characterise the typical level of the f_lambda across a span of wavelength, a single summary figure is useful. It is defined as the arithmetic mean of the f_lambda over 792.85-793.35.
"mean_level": 3.63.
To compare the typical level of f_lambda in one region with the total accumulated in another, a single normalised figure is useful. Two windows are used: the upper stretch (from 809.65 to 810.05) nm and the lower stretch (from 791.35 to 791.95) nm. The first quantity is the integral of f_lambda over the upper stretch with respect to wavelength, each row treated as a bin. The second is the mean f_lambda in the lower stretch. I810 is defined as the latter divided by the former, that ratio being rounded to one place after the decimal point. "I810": 2.9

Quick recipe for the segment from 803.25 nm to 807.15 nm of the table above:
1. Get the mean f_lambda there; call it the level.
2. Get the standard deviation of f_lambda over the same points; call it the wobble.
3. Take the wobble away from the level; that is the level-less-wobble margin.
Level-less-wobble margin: 3.14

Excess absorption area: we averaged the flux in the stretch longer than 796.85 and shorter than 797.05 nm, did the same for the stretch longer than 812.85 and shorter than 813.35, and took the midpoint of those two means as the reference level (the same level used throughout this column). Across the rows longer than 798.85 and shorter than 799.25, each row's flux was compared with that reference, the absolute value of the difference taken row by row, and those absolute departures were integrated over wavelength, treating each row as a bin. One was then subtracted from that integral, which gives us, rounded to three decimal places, -0.908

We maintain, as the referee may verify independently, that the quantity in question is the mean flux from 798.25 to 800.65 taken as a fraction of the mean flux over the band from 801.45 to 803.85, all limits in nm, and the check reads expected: 1.06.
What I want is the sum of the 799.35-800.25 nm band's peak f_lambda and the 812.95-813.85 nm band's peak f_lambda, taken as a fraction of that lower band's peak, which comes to 1.96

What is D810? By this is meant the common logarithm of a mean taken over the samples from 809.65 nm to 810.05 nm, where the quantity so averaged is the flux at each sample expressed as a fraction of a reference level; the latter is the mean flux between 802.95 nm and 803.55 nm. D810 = -0.016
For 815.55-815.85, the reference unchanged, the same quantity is -0.018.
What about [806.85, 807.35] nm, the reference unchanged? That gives 0.014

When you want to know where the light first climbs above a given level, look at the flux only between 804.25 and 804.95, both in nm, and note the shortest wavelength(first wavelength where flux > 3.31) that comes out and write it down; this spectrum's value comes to 804.5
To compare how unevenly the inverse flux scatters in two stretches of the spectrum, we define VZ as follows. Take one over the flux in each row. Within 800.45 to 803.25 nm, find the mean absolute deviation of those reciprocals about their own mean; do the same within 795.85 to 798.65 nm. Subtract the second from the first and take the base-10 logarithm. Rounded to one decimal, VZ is -3.0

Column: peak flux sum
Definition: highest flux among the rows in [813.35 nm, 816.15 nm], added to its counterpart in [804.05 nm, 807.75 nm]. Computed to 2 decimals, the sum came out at 7.43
